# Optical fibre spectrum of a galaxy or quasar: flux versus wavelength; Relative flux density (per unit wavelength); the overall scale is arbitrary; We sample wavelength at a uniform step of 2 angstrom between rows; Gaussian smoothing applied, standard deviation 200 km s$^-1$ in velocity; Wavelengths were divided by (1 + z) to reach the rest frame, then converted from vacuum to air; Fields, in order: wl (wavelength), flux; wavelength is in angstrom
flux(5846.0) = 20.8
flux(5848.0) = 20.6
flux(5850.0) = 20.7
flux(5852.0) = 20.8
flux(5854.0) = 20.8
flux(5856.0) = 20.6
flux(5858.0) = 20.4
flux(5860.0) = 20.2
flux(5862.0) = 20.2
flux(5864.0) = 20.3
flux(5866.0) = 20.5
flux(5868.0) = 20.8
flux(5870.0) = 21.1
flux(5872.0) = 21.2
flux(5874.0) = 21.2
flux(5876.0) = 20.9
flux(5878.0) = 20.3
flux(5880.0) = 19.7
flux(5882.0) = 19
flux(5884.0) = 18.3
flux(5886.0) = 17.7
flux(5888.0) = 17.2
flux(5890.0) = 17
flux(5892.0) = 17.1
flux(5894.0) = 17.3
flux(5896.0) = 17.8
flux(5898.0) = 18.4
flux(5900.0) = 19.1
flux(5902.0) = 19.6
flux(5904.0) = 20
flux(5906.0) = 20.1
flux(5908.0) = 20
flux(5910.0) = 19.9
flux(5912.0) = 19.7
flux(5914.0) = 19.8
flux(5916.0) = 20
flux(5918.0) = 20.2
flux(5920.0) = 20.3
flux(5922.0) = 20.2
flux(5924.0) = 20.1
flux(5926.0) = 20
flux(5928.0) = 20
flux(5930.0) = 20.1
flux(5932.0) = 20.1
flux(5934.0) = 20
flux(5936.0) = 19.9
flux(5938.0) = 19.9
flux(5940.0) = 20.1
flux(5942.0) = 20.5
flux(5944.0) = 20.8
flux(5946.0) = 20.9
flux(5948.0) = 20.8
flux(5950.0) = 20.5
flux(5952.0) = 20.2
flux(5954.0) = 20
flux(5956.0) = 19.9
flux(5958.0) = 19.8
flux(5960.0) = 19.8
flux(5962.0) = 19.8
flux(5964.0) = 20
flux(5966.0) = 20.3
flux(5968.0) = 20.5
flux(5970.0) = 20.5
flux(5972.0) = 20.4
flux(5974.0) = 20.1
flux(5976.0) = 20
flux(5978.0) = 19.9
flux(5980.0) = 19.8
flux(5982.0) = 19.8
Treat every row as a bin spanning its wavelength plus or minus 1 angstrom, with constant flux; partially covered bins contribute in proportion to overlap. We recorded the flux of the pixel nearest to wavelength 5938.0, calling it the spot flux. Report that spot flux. 19.9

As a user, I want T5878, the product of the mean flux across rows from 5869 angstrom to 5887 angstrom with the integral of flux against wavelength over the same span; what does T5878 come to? 7152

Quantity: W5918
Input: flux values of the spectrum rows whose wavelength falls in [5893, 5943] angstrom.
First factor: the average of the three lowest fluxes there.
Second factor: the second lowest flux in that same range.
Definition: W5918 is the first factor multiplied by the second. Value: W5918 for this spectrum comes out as 317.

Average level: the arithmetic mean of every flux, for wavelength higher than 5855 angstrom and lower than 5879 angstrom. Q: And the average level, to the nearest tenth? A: 20.6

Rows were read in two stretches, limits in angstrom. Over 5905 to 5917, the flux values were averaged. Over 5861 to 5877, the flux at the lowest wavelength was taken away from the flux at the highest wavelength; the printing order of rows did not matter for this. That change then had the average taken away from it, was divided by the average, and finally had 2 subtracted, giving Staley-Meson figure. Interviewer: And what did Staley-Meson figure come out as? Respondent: -2.96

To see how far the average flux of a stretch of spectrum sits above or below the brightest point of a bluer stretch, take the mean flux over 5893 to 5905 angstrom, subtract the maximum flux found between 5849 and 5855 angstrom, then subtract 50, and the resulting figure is -52.1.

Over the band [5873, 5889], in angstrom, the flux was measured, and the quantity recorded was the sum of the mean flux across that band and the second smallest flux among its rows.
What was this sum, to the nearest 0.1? 37.0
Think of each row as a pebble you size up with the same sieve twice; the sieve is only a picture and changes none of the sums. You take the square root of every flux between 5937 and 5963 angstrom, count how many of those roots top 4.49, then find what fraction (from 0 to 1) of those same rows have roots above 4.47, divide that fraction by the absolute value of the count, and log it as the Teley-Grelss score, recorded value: 0.10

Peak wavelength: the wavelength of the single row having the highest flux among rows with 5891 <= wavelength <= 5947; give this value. 5946.0 angstrom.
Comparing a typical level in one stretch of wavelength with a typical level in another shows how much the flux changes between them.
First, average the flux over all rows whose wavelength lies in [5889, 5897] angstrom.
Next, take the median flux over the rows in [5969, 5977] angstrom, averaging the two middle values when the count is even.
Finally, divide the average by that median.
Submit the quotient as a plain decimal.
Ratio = 0.85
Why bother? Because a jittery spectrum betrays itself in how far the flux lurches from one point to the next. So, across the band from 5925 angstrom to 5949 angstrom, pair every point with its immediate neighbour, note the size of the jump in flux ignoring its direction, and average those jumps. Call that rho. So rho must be 0.13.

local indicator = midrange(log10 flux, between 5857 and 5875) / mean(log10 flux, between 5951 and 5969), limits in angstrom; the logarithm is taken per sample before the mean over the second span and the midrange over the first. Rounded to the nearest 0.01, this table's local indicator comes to 1.01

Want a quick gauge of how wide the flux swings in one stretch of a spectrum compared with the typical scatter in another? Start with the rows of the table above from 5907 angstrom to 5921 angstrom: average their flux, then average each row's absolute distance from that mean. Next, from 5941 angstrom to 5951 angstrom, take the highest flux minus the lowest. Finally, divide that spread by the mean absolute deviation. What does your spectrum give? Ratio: 2.51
